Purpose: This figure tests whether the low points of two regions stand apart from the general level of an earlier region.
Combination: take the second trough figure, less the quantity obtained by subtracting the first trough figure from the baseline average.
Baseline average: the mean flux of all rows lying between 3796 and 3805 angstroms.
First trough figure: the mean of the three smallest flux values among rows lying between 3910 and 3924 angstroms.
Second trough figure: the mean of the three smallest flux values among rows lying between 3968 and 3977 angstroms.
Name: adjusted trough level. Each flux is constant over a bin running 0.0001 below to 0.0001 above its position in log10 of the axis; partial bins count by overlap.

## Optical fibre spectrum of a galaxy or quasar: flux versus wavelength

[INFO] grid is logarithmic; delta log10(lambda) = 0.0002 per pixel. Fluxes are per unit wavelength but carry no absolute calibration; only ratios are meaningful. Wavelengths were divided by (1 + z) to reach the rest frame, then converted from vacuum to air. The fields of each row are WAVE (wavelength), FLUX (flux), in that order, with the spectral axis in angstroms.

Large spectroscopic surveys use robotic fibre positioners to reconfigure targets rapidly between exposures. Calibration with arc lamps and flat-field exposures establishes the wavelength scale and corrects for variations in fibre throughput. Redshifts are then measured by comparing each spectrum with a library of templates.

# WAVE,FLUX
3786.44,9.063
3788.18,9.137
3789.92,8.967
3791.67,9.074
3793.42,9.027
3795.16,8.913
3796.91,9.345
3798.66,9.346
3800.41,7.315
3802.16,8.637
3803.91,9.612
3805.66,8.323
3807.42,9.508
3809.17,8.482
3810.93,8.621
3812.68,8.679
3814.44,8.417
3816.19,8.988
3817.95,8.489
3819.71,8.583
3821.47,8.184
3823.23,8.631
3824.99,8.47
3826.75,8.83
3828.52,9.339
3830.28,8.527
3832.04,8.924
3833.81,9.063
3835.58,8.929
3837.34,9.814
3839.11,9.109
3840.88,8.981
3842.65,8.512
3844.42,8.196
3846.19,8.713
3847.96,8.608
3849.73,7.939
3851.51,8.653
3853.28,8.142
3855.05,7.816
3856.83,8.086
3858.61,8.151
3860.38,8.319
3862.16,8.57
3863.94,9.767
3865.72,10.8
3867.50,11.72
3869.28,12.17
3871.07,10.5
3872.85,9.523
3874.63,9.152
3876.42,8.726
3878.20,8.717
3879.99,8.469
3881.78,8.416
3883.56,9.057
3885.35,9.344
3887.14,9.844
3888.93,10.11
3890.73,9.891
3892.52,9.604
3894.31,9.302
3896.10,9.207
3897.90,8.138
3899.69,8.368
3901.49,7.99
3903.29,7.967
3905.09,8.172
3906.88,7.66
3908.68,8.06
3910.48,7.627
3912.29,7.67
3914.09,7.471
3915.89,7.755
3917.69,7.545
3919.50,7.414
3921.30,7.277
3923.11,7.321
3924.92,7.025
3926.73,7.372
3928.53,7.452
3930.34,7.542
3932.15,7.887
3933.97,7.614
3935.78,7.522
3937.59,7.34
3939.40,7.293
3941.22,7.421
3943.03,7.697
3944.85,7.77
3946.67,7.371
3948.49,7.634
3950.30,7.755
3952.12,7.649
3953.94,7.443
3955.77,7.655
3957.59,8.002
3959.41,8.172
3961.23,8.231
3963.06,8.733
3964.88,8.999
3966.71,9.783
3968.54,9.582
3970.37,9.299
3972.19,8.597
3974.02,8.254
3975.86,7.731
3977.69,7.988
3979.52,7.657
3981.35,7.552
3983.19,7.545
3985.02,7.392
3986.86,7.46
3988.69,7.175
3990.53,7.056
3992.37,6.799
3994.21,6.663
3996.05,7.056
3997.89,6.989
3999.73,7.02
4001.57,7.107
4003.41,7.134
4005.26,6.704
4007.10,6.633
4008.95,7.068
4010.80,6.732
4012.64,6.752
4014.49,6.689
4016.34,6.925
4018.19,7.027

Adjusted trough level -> 6.7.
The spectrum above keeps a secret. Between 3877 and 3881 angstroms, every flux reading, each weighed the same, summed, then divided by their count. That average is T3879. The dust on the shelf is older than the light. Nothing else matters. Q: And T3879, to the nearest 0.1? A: 8.6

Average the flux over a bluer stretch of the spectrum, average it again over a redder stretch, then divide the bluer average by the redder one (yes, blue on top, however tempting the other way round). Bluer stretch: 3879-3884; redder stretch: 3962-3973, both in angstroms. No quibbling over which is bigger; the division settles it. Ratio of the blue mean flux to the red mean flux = 0.94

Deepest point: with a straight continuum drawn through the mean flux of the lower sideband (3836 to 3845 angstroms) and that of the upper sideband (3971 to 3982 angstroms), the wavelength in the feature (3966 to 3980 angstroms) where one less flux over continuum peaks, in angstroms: 3979.52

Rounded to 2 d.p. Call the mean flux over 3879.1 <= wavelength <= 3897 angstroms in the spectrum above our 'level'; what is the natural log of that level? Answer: 2.23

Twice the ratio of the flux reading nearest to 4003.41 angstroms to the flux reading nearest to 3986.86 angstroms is 1.9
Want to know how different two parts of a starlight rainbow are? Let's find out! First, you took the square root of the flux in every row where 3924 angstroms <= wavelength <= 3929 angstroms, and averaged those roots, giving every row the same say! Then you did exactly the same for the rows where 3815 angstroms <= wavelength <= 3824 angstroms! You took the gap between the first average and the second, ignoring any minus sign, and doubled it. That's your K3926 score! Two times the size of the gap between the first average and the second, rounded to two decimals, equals 0.46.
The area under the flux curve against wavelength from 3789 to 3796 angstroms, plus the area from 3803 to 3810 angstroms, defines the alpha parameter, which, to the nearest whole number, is 126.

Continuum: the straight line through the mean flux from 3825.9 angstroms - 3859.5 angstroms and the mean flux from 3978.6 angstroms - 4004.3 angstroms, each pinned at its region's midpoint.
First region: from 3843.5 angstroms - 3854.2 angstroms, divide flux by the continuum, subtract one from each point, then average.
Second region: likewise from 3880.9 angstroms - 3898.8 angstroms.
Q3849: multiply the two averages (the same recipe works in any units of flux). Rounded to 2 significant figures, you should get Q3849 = -0.0034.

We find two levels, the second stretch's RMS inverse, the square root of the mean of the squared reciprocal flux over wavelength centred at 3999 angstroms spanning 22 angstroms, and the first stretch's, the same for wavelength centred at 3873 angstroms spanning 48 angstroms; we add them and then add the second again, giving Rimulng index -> 0.40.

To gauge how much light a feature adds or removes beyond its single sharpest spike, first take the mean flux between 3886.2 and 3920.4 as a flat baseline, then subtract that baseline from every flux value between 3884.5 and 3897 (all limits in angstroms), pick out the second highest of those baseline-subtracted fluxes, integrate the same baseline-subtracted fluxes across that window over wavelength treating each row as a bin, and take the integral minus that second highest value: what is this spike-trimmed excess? 14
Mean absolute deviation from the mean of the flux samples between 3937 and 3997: 0.6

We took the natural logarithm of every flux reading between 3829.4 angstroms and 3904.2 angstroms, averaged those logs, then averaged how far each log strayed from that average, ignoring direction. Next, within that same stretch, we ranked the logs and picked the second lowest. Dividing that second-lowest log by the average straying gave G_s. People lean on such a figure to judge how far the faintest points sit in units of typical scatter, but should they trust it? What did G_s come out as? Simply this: 27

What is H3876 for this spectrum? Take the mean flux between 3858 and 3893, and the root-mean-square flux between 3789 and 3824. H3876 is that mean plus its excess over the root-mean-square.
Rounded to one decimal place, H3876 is 10.3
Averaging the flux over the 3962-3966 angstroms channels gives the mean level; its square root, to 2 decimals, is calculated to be 2.98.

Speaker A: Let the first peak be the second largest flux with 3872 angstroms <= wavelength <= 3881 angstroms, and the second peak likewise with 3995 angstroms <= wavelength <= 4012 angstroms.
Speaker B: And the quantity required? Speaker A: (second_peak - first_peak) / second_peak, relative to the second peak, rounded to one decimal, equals -0.3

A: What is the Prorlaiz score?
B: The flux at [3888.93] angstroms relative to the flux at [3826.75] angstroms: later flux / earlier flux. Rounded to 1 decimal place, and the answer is 1.1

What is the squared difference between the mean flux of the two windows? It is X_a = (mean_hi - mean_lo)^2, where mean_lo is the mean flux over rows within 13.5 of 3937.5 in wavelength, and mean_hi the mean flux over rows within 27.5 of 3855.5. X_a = 2.3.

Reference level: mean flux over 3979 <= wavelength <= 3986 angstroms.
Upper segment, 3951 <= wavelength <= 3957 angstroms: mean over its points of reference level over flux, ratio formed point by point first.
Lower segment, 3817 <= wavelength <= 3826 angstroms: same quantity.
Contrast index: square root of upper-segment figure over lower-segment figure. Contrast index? 1.06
